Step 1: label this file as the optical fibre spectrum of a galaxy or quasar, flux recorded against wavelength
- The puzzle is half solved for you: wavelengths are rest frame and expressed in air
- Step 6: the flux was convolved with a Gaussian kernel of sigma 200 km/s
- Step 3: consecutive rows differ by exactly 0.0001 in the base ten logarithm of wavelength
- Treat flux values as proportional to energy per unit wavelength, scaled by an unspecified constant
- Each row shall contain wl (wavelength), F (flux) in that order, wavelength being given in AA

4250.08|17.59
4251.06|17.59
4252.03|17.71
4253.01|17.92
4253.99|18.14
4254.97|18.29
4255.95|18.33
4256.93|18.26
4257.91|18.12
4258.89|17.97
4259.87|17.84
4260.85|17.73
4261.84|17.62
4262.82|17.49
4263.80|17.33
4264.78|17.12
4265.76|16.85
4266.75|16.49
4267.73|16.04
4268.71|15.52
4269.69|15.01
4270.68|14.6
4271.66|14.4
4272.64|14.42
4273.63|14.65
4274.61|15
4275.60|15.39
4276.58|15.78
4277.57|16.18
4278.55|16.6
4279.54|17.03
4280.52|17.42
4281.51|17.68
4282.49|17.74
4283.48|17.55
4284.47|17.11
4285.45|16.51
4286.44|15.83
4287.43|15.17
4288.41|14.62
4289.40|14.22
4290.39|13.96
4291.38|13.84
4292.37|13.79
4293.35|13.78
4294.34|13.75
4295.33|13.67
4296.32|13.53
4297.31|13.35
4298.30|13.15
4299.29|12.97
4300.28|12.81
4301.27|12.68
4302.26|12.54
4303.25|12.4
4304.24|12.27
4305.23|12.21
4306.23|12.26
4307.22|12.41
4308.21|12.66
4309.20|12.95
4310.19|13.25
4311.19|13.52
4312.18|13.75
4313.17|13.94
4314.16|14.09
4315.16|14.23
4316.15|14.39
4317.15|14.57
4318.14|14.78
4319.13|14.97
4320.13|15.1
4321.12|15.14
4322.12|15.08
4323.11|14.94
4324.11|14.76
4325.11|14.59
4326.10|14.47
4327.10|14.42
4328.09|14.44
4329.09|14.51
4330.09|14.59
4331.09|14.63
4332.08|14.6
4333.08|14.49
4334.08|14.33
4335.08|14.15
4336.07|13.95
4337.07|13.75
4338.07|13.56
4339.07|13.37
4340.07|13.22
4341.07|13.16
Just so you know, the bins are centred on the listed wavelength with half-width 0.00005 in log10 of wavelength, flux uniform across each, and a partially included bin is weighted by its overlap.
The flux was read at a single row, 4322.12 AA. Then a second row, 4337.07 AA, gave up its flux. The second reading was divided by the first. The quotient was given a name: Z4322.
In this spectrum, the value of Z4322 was 0.91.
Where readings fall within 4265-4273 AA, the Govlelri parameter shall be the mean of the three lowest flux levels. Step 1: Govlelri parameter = 14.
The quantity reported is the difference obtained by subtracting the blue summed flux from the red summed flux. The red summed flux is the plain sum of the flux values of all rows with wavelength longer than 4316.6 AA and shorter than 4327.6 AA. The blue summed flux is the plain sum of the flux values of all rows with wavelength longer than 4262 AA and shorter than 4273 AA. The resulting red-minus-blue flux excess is -12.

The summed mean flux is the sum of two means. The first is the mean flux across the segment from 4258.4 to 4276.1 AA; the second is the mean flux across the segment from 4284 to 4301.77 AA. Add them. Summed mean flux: 30.3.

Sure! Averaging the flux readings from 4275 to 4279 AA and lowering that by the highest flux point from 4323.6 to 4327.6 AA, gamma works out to 1.2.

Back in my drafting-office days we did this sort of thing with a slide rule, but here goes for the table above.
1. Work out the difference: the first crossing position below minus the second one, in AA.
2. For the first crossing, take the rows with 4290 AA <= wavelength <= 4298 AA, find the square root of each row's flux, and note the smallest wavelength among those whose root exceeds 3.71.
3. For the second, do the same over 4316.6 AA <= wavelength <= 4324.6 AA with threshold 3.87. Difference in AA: -29.7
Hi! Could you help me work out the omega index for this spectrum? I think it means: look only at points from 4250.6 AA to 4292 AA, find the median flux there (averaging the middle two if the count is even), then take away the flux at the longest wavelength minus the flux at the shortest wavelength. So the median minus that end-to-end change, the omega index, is 21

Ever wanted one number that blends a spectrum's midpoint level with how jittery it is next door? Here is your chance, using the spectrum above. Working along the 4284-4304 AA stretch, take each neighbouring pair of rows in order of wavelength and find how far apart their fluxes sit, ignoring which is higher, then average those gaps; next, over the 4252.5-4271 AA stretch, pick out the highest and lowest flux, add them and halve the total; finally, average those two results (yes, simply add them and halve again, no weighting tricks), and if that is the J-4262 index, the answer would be 8.36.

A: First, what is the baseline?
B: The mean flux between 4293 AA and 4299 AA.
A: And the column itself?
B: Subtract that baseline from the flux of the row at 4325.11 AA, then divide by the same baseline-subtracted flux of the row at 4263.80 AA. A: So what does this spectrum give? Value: 0.28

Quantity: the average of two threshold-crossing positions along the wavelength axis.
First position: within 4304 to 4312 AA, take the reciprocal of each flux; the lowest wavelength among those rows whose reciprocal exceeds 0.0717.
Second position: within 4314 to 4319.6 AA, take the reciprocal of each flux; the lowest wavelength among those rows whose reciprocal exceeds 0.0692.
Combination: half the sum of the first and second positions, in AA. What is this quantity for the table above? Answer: 4309.2 AA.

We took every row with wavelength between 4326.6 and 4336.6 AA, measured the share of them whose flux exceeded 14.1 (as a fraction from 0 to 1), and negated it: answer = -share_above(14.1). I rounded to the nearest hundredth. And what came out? -0.90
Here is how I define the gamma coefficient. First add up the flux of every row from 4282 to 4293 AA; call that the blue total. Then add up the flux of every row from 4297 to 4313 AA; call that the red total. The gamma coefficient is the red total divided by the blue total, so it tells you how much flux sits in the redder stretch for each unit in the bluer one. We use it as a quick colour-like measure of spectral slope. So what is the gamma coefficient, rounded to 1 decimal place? 1.2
